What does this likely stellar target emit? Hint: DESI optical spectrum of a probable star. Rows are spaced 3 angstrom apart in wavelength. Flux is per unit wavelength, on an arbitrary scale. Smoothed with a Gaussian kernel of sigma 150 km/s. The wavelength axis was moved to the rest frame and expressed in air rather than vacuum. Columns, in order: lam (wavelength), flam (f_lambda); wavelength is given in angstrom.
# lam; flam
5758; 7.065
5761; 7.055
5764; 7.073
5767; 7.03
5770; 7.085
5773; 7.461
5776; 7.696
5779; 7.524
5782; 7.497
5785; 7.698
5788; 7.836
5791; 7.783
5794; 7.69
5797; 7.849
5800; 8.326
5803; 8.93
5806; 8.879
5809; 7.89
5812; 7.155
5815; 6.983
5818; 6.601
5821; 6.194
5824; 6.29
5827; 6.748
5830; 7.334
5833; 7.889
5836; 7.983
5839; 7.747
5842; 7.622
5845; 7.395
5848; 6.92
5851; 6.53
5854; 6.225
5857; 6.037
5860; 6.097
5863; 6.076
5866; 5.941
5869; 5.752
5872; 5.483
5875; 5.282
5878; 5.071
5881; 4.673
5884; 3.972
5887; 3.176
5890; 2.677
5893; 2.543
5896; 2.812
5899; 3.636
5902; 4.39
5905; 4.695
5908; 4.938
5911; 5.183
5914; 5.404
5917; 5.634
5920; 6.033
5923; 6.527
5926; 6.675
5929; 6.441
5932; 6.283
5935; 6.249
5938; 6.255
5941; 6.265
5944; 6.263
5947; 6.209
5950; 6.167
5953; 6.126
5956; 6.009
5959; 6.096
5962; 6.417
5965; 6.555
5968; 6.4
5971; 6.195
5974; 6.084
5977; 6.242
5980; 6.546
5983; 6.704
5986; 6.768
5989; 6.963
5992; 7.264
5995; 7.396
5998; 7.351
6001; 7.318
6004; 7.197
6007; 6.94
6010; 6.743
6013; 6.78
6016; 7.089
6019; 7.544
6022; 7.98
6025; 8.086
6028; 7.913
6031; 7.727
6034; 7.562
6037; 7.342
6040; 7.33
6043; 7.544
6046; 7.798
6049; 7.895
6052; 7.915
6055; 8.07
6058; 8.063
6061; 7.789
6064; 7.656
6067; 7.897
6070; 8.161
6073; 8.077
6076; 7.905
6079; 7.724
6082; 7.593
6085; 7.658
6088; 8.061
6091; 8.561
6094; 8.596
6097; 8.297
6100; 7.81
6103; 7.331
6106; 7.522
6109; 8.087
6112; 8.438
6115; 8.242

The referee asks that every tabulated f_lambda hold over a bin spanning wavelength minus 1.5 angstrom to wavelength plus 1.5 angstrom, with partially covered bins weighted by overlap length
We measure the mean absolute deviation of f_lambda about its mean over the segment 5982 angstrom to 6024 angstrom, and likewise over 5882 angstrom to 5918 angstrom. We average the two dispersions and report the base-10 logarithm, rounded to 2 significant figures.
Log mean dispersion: -0.21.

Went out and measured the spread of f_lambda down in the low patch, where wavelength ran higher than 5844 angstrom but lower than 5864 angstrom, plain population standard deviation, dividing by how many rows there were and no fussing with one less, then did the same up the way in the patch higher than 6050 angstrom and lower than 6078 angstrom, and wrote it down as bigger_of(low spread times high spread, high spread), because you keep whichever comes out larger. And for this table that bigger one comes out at 0.15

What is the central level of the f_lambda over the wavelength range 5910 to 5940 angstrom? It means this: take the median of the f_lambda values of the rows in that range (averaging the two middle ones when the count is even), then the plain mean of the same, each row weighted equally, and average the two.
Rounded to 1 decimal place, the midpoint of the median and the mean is 6.2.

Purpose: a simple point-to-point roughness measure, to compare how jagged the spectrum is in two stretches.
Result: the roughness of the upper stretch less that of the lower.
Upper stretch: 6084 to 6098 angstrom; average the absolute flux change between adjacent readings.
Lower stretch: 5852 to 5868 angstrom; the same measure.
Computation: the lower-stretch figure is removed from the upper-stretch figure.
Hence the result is 0.21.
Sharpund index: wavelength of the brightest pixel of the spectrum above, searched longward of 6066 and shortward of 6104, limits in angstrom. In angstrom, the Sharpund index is 6094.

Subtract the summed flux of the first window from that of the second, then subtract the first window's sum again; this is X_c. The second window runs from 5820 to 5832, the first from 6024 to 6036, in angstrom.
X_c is -36.0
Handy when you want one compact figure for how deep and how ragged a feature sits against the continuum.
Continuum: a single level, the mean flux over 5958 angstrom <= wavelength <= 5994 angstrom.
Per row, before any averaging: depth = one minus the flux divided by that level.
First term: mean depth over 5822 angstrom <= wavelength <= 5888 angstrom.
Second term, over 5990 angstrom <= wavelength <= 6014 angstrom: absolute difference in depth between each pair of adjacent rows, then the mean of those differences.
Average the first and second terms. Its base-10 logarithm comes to -1.47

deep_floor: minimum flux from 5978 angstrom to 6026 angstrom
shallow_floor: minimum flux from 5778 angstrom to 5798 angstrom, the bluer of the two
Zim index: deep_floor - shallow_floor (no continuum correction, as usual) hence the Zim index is -1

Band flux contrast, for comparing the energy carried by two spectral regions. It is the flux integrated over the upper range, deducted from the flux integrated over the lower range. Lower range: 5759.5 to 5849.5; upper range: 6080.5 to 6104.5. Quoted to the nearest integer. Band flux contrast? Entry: 481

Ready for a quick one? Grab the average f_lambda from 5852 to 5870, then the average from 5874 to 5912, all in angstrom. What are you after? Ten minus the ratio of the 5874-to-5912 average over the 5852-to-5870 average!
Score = 9.3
